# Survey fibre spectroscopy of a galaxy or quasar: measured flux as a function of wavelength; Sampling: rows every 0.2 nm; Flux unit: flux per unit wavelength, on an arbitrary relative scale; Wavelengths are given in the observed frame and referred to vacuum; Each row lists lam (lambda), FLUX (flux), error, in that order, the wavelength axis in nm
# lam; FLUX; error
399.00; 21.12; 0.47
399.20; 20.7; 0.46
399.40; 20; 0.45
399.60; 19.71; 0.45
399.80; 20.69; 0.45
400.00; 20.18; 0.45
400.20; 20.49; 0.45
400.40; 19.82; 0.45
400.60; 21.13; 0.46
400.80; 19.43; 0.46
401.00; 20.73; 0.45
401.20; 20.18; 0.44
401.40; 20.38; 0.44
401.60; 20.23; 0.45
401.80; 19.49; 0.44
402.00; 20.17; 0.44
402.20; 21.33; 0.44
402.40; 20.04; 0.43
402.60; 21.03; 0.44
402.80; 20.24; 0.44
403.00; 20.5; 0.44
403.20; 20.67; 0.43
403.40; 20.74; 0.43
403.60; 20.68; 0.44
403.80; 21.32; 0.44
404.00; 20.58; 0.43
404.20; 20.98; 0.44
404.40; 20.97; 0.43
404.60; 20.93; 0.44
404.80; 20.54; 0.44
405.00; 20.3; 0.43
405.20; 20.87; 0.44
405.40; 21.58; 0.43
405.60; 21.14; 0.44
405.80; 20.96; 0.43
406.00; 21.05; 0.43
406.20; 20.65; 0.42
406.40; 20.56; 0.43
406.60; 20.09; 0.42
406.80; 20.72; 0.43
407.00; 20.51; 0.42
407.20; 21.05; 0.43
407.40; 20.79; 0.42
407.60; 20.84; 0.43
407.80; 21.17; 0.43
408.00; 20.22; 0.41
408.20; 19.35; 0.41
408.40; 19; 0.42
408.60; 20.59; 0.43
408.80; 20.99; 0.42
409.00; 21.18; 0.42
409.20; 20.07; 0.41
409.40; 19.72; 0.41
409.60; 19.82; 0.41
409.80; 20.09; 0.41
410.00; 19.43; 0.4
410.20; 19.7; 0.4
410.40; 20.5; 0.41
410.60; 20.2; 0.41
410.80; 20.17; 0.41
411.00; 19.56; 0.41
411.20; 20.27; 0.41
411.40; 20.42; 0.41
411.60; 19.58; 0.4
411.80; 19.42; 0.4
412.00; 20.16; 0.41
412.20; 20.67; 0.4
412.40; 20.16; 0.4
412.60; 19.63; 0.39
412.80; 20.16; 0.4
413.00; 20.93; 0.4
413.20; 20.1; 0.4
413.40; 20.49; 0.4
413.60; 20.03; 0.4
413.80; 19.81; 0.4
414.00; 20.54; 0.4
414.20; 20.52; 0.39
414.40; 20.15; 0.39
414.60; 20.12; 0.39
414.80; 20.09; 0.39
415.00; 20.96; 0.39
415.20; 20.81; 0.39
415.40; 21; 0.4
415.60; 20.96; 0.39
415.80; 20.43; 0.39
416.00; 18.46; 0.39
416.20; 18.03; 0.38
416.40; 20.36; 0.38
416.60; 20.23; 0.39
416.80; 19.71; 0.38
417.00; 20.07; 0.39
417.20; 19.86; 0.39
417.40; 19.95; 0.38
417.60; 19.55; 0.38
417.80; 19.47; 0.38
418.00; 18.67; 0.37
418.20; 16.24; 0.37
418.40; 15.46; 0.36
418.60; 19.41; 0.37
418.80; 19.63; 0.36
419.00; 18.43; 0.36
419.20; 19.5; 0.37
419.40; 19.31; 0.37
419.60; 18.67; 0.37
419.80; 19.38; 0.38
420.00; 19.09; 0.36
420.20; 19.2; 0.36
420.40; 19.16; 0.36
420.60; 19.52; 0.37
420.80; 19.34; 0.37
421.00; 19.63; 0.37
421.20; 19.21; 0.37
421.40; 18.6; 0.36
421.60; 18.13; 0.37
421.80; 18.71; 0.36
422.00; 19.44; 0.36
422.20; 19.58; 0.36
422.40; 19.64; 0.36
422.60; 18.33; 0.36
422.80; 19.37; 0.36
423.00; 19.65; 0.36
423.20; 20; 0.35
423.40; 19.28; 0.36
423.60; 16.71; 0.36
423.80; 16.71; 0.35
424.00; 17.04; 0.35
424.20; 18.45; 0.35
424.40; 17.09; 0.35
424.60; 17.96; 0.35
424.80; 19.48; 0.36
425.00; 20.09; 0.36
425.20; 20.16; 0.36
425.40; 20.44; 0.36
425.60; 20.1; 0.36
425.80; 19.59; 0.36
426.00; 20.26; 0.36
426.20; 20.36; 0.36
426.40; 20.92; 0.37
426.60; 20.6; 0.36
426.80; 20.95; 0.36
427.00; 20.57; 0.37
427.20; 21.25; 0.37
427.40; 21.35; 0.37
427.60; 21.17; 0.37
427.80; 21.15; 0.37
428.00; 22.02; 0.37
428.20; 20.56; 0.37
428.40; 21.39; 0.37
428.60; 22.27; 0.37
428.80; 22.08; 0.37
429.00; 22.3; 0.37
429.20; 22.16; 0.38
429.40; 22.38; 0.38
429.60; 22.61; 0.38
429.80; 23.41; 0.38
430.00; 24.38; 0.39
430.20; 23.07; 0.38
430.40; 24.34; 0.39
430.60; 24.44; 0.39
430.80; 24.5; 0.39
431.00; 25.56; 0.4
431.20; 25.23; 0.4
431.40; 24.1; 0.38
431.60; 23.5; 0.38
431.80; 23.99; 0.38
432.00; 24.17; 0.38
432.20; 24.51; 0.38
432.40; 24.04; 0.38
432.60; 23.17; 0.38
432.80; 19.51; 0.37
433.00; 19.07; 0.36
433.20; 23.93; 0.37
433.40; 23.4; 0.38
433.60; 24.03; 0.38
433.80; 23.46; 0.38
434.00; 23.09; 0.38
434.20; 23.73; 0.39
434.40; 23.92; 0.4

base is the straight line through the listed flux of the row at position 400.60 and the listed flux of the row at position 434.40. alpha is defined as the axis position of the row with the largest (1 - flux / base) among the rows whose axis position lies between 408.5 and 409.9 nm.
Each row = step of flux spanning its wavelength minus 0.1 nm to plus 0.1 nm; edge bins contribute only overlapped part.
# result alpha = 409.40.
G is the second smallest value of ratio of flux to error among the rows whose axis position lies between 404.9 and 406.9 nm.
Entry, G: 47.4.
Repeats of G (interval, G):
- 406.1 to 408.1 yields 47.8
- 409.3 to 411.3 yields 48.1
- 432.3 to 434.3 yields 53.0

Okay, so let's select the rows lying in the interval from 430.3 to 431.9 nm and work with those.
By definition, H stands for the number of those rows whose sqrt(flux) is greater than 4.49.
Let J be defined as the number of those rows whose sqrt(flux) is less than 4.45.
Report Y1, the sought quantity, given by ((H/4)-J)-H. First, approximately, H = 8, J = 0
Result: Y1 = -6.0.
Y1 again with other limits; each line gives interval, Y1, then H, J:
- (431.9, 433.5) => -6.5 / 6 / 2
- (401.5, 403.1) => -5.5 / 6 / 1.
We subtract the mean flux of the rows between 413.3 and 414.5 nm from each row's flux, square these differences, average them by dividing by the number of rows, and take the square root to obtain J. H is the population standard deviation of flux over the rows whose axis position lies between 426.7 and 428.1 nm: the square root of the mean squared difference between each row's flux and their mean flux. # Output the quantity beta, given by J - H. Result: -0.1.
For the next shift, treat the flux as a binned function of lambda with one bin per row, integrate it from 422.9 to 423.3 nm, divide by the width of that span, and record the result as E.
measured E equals 19.8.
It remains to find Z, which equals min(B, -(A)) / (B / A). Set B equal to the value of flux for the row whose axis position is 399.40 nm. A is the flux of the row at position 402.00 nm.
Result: -20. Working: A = 20.17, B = 20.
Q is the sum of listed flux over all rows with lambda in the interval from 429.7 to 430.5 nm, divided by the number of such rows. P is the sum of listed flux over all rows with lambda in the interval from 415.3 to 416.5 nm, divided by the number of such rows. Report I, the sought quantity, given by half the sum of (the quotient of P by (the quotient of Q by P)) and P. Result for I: 18.2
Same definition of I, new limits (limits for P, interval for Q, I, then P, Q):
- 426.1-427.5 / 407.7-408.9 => 21.2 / 20.9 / 20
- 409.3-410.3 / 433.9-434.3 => 18.2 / 19.8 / 23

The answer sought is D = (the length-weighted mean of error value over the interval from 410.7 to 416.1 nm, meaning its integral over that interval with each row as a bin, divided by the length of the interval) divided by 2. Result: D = 0.199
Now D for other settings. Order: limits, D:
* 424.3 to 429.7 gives 0.183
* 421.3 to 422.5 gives 0.181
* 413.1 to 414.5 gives 0.199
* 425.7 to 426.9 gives 0.181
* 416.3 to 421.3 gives 0.186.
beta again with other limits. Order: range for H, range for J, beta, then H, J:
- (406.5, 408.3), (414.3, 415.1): -0.2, 0.53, 0.36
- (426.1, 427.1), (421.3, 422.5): 0.3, 0.22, 0.57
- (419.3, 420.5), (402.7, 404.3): 0.1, 0.23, 0.30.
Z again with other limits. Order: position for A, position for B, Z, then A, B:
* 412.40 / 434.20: -17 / 20.16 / 23.73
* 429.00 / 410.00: -26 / 22.3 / 19.43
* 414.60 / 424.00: -24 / 20.12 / 17.04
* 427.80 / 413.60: -22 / 21.15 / 20.03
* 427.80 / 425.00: -22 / 21.15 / 20.09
